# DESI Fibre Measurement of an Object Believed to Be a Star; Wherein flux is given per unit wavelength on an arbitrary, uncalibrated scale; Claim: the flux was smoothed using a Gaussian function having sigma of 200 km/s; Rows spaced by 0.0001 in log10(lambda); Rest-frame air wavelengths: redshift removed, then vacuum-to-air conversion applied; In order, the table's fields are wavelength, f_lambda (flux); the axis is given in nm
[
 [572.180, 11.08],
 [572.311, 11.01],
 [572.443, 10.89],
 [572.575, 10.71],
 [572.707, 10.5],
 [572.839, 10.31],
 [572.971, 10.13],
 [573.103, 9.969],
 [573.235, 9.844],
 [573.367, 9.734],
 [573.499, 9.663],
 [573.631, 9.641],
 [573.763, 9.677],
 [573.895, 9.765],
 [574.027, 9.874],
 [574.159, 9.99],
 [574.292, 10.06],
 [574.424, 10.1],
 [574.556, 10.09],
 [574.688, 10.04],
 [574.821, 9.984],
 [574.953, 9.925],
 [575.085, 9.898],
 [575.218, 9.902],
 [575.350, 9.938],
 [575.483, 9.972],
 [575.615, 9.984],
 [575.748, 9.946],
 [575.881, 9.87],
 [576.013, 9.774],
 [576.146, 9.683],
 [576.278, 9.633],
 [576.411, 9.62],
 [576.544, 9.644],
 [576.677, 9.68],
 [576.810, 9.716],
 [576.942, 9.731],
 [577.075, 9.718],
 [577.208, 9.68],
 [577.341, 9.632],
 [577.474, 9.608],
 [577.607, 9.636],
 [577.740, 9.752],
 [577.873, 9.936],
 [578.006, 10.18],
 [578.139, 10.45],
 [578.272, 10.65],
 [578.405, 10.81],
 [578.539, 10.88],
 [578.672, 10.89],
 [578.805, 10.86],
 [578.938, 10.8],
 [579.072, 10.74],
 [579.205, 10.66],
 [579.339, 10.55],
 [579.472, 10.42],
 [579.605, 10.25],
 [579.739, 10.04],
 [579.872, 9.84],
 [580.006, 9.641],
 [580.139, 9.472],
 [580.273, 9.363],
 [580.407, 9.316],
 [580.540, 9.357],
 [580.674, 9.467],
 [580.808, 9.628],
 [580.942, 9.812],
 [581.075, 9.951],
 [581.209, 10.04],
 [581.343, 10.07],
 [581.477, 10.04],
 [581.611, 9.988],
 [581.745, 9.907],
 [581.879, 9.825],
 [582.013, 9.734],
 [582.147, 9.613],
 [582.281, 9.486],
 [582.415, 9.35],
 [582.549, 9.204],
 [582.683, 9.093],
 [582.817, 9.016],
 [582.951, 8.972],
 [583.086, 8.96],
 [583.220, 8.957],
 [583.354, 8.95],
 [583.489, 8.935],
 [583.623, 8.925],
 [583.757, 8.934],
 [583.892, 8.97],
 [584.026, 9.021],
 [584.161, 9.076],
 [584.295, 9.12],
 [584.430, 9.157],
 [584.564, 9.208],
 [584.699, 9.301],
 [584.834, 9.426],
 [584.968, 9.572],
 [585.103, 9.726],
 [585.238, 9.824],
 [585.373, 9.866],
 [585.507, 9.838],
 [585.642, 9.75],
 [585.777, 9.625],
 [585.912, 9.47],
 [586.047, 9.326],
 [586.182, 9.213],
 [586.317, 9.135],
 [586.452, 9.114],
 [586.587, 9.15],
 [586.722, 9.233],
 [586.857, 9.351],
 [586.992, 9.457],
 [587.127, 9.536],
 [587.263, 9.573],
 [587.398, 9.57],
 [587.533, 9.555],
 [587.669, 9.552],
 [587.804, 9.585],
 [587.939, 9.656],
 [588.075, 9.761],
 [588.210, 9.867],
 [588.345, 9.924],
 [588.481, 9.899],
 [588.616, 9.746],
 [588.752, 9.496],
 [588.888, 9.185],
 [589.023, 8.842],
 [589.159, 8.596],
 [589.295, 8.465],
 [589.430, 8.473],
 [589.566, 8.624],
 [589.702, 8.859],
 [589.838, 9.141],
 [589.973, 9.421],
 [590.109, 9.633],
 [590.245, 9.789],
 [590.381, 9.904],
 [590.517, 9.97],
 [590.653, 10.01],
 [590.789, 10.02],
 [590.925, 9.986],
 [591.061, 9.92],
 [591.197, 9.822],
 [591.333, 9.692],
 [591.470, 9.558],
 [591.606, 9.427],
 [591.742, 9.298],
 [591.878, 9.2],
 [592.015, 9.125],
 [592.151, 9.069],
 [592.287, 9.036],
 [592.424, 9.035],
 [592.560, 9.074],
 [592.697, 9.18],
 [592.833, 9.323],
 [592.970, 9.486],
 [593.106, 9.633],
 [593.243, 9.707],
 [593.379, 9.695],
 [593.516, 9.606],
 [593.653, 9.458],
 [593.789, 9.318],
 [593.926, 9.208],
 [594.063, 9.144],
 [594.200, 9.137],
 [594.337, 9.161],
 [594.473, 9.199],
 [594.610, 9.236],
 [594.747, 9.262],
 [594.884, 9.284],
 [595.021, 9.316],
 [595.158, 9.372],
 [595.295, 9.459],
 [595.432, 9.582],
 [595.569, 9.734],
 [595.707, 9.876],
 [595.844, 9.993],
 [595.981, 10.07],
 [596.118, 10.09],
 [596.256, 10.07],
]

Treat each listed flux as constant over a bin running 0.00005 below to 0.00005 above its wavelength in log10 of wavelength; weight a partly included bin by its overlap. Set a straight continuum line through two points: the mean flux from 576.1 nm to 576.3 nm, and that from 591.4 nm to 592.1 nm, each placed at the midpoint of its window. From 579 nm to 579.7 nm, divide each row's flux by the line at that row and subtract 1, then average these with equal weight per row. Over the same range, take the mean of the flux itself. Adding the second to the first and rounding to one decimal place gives 10.6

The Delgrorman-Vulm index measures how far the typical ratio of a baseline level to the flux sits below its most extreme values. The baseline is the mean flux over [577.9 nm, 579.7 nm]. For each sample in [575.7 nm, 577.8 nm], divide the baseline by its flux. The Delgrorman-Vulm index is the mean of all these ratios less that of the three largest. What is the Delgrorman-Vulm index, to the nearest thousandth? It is -0.010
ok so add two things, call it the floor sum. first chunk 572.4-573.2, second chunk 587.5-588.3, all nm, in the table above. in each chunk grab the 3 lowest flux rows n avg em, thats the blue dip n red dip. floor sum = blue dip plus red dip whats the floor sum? 19.7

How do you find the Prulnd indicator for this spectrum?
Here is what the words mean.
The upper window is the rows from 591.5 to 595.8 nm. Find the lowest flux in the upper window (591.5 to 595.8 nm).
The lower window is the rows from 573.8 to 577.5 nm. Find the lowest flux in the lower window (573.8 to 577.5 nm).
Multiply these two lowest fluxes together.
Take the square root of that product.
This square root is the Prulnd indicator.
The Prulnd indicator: 9.32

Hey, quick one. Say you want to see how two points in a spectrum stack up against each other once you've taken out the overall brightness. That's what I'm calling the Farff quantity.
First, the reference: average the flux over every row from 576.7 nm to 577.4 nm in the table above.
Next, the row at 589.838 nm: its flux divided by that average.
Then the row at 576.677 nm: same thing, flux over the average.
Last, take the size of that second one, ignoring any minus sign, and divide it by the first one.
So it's 1.06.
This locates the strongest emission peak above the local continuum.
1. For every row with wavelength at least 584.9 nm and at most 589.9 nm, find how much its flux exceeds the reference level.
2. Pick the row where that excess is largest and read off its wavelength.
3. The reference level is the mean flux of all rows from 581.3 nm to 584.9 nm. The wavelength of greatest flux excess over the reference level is 588.345 nm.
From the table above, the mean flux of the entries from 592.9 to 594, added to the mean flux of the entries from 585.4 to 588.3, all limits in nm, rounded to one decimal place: 19.0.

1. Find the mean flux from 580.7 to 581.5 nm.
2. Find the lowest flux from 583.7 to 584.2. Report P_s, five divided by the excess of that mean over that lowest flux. 5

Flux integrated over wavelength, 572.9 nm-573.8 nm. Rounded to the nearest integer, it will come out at 9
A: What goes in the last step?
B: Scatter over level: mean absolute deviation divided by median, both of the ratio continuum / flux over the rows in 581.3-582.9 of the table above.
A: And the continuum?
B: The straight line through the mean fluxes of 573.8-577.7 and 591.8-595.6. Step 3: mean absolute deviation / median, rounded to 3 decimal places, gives 0.033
